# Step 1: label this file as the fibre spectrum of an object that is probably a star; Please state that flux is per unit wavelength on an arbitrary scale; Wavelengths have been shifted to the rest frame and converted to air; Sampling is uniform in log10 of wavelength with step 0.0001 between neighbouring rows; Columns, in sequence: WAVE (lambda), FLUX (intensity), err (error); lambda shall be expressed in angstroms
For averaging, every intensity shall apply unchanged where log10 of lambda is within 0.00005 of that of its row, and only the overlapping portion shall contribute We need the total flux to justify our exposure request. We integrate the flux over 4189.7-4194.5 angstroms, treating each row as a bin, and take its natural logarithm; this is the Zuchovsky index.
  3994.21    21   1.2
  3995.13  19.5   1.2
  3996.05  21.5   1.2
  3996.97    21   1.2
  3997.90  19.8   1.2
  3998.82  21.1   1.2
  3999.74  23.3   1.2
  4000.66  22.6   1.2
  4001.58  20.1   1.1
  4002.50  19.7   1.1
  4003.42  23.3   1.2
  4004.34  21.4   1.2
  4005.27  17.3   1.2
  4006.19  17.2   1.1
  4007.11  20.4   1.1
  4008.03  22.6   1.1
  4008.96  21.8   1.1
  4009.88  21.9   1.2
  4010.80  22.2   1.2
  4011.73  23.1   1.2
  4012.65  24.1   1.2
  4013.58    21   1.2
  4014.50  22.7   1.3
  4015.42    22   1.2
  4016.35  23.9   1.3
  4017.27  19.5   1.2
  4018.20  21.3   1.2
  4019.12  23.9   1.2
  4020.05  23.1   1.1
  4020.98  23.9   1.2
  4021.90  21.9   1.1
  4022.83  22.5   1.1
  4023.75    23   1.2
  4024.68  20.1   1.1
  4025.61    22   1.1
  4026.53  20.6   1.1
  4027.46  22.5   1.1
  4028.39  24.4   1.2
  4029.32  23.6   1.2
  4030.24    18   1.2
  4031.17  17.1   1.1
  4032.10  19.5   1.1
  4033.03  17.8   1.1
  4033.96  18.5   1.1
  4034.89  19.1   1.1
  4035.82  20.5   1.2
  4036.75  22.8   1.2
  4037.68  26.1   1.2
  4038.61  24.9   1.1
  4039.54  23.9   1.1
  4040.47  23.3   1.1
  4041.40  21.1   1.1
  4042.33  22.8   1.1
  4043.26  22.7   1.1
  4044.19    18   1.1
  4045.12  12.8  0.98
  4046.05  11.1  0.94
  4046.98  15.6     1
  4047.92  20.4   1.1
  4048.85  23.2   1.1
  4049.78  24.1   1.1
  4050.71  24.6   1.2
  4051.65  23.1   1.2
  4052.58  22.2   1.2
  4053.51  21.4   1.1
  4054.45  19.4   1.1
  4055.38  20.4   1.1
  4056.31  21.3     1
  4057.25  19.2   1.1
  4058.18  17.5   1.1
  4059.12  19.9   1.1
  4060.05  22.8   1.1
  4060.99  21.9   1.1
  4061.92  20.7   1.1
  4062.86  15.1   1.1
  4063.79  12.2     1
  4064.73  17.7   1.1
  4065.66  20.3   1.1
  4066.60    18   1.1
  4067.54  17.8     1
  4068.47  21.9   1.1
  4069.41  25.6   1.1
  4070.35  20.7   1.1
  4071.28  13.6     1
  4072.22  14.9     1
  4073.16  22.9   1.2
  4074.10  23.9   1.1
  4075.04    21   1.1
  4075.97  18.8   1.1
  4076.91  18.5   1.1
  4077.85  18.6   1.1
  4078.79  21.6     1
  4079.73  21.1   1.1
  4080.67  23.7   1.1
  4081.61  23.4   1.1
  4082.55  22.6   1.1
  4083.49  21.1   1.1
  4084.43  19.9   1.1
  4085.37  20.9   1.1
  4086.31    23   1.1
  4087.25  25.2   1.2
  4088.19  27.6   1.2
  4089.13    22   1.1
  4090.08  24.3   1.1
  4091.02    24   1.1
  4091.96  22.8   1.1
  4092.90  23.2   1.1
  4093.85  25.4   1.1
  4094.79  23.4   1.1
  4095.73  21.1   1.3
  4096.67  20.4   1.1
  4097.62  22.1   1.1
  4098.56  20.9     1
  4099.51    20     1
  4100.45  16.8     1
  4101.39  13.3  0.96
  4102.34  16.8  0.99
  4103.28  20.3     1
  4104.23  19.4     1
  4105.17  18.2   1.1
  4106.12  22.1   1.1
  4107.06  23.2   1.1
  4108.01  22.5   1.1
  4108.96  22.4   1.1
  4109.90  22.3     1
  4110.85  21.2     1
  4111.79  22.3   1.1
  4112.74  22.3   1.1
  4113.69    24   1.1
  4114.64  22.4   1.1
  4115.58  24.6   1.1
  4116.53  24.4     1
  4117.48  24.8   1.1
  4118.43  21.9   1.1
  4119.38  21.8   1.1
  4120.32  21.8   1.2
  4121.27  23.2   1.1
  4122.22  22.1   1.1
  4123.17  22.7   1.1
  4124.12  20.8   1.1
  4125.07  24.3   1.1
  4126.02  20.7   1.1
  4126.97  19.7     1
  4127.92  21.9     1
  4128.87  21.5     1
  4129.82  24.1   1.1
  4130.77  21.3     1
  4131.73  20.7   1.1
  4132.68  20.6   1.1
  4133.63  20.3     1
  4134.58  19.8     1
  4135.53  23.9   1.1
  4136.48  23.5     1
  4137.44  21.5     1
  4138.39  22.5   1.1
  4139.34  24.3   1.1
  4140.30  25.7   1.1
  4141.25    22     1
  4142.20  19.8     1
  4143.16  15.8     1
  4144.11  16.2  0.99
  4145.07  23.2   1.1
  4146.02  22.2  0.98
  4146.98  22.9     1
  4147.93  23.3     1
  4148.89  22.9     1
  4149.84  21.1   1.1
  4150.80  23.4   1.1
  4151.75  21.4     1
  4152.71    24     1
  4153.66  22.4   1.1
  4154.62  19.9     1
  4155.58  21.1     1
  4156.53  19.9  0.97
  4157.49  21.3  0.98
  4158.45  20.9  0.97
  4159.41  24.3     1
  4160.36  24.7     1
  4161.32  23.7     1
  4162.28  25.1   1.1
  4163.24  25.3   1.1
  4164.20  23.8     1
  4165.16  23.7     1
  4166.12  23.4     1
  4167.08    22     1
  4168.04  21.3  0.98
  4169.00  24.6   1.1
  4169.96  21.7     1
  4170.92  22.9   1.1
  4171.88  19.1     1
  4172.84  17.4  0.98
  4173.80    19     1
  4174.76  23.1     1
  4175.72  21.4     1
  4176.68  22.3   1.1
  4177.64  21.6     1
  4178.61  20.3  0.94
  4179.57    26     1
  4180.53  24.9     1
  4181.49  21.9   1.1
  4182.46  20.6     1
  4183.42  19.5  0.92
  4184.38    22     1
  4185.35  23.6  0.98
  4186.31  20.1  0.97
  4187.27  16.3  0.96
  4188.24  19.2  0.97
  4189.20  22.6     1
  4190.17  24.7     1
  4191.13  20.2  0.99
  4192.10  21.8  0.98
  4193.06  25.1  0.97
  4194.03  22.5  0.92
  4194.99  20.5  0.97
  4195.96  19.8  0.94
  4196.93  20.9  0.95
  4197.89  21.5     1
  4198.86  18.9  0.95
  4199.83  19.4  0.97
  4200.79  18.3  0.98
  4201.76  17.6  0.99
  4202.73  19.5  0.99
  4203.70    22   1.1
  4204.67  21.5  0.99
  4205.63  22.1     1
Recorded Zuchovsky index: 4.70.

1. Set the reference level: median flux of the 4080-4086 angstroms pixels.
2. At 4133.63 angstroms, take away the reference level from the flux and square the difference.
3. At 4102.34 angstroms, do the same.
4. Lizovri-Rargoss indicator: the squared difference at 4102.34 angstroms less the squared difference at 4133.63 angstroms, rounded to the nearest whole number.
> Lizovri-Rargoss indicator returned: 23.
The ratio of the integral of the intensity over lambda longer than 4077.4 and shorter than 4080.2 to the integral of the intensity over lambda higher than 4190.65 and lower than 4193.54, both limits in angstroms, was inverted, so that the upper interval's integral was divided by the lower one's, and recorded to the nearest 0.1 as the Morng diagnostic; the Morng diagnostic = 1.1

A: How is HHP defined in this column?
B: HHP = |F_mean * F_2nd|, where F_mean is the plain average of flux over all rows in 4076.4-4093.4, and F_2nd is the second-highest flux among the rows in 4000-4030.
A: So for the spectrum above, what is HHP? 540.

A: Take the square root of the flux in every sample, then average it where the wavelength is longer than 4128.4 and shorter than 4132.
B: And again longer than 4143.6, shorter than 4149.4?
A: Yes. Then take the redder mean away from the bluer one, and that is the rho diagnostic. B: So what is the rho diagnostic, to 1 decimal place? 0.0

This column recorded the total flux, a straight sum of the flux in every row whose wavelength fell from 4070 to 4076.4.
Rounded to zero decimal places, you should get 136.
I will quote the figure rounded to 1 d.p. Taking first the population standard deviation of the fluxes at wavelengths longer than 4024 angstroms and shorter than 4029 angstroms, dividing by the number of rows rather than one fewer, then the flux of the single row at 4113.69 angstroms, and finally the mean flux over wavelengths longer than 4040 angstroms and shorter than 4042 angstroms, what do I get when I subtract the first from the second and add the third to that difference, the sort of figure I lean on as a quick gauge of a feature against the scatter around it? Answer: 44.7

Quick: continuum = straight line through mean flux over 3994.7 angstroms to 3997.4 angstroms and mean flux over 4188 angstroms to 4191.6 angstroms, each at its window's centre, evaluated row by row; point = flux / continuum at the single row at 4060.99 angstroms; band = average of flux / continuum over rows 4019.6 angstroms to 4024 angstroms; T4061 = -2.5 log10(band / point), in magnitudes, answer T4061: -0.06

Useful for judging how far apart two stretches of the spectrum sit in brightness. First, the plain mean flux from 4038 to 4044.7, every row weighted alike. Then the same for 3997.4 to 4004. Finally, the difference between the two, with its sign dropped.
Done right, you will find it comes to 1.0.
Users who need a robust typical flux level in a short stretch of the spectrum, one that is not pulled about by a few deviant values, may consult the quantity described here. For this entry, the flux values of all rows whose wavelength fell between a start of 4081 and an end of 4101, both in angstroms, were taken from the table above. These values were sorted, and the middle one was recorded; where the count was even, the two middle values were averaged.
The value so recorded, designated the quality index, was 22.6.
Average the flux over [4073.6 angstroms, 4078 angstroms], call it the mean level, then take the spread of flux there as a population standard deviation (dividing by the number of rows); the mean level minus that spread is 18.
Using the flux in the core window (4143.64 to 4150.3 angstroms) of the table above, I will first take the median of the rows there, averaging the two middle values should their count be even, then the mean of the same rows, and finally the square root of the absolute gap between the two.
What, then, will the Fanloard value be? 1.1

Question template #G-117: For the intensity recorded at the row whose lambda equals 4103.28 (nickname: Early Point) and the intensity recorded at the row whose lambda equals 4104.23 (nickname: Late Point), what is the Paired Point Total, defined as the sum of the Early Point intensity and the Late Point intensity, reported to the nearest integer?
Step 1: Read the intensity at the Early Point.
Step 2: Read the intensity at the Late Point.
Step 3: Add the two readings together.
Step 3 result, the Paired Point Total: 40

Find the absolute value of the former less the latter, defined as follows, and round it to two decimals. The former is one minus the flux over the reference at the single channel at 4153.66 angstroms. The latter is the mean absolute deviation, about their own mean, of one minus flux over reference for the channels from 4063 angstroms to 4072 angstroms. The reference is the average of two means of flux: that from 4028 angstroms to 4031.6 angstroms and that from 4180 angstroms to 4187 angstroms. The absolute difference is 0.20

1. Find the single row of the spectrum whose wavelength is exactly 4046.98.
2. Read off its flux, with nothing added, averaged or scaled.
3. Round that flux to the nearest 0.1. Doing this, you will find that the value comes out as 15.6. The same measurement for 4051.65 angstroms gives 23.1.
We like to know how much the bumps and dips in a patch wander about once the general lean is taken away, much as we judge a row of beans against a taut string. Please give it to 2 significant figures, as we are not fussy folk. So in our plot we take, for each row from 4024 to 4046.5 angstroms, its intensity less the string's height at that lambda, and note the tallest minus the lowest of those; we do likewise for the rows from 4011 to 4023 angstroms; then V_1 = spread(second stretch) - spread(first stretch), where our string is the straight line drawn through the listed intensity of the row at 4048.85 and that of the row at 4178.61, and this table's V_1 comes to -10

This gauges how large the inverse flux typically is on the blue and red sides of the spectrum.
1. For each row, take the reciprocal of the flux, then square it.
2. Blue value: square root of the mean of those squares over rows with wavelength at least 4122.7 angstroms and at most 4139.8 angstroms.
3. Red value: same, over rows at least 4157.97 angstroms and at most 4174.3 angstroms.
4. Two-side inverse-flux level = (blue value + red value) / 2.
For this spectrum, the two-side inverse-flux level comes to 0.0456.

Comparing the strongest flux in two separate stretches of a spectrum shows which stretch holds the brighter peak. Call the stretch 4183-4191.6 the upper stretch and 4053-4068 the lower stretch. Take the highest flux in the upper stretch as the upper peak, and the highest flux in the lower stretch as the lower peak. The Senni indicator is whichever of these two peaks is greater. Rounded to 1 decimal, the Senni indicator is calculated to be 24.7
